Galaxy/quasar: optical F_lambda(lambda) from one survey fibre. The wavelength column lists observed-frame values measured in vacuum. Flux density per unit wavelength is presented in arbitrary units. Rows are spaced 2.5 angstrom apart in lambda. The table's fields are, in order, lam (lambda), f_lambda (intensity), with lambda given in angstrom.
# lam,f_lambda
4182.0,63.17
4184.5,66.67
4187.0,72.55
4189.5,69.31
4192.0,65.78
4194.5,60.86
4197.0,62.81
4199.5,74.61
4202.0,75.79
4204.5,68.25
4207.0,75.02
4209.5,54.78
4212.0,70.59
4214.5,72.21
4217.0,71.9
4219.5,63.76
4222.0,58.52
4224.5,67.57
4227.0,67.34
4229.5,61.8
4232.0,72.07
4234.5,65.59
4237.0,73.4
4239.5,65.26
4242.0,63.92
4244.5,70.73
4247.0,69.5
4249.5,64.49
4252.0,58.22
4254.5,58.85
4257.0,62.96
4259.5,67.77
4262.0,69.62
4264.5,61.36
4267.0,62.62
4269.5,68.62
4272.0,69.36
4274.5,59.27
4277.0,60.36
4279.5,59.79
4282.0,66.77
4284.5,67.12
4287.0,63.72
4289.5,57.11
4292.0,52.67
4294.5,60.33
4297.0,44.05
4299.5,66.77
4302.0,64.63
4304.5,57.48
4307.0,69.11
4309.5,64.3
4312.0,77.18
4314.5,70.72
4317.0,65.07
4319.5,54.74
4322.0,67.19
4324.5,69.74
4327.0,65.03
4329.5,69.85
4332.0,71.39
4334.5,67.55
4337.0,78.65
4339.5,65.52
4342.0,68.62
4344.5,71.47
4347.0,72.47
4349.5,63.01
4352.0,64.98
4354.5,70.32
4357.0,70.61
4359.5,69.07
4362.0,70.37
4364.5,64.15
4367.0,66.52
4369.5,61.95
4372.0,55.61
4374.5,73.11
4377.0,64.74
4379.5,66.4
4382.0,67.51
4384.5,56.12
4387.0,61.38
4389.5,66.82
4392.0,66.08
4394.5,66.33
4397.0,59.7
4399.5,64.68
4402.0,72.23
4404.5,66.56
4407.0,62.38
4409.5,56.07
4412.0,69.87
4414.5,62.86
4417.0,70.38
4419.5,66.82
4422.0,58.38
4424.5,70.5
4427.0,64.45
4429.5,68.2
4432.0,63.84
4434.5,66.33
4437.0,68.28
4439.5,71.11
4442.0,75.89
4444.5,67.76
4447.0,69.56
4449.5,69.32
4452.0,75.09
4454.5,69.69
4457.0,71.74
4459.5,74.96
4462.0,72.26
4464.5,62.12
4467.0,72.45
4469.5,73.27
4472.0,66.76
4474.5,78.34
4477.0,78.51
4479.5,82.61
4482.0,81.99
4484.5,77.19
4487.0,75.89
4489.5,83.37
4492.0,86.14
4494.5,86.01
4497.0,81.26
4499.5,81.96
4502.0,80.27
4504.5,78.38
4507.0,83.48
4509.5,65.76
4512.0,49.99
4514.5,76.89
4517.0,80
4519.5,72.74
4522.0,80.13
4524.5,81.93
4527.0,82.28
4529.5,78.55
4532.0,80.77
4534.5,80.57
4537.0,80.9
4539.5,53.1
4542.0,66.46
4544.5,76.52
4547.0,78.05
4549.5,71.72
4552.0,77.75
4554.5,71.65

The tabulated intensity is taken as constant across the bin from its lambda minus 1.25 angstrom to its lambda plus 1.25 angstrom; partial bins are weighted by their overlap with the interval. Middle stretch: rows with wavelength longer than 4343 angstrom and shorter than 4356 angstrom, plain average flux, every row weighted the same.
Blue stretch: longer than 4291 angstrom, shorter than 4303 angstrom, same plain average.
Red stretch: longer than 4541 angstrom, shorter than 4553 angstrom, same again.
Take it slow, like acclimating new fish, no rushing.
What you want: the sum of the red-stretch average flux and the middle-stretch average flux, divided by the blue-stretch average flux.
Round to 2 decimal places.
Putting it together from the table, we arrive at 2.47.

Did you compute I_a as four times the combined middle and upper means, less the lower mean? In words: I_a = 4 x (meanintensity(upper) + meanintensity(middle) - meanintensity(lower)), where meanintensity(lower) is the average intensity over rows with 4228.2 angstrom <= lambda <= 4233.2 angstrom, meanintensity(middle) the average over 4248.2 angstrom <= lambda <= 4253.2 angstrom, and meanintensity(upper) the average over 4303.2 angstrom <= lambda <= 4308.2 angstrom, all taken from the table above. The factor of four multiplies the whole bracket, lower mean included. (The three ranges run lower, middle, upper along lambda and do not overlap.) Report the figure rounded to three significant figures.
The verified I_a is 231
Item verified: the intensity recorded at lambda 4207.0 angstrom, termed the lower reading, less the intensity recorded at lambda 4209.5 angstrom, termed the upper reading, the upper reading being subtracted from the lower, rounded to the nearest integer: 20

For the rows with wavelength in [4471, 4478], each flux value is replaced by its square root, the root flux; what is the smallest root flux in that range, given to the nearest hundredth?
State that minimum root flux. 8.17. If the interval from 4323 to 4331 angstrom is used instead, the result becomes 8.06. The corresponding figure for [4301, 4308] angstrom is 7.58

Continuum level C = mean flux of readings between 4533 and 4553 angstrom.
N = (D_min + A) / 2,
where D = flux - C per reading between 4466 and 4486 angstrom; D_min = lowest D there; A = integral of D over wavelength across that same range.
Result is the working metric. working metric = 29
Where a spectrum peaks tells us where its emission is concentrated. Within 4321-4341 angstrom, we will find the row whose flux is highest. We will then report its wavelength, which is 4337.0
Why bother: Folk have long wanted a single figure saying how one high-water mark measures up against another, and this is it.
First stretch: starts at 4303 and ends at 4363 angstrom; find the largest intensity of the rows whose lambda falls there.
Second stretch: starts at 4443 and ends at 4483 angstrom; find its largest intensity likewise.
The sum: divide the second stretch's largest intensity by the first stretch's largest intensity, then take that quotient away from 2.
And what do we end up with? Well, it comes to 0.95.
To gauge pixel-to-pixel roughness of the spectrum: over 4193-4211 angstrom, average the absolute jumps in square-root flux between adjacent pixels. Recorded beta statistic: 0.50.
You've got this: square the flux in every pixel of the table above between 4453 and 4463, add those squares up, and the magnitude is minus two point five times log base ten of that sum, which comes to -10.8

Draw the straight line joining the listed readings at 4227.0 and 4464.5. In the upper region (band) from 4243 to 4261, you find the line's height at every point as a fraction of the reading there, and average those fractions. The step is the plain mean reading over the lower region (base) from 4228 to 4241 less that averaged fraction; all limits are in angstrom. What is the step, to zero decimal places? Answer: 67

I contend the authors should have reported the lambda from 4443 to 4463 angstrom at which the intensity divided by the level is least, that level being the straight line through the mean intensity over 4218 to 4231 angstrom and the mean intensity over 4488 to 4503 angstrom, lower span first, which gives 4444.5 angstrom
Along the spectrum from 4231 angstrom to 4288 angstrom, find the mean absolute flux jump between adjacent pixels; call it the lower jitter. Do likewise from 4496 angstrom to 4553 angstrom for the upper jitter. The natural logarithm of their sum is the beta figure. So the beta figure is 2.45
